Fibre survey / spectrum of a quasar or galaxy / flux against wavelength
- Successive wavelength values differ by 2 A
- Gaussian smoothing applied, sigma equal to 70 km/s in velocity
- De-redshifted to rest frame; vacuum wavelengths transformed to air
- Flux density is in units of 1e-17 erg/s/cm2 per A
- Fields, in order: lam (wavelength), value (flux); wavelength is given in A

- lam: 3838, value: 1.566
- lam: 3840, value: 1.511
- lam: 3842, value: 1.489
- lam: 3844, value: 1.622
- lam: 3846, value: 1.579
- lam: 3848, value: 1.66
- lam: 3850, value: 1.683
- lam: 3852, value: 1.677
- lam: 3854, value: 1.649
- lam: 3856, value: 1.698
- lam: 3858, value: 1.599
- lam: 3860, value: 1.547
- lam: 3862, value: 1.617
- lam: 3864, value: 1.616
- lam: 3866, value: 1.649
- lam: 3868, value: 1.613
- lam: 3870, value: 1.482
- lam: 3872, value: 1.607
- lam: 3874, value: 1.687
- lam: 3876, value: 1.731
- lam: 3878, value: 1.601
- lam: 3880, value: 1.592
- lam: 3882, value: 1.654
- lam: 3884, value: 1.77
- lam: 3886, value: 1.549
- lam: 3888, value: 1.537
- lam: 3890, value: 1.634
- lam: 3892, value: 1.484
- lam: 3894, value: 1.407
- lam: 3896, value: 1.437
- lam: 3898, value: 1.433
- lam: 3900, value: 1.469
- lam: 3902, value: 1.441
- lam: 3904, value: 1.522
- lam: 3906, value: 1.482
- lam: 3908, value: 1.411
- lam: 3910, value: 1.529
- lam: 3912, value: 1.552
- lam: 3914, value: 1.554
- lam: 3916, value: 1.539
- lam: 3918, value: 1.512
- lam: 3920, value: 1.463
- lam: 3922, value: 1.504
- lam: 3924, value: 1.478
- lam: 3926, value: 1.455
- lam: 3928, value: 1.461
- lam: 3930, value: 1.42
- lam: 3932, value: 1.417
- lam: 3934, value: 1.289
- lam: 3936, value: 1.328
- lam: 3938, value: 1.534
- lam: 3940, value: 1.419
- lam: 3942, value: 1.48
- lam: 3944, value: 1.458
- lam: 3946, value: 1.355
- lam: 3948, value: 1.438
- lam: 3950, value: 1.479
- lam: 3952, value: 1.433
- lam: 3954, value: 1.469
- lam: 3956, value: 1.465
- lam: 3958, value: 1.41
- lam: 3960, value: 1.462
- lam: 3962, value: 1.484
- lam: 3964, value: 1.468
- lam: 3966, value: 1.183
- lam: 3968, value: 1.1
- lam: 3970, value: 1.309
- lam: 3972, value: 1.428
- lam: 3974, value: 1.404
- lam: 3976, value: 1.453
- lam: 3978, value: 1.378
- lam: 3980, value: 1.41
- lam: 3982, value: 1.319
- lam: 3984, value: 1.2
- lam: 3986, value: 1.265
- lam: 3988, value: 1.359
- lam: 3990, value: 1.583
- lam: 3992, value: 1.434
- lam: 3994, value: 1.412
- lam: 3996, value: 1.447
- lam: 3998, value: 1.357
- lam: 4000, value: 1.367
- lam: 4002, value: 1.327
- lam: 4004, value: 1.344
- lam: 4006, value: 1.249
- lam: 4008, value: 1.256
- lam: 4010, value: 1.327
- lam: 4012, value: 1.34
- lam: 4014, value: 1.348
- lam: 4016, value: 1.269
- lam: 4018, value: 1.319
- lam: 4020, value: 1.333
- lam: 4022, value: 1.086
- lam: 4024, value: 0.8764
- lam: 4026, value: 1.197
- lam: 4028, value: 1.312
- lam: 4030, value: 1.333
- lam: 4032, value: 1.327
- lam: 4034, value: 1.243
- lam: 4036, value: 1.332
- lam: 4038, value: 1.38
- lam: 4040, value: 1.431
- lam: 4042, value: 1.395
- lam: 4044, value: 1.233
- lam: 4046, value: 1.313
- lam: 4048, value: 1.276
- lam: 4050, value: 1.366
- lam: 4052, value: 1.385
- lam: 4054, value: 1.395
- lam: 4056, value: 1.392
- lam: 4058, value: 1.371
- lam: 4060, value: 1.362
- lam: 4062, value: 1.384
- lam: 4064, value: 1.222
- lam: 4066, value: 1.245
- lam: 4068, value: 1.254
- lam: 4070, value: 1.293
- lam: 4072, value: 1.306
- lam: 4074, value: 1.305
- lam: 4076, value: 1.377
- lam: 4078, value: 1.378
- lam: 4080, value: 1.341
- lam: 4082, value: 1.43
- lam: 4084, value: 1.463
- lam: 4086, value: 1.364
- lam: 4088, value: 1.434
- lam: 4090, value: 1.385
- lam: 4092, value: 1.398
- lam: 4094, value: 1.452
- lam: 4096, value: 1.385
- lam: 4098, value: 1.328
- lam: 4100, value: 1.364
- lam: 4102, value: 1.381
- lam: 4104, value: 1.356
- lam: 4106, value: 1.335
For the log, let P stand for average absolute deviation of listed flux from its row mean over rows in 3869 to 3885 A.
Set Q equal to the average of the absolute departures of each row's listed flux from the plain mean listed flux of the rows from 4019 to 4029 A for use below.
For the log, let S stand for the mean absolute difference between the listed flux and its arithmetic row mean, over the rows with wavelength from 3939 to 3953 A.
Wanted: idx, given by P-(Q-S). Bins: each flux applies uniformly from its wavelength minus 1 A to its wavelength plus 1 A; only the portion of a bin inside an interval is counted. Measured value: -0.04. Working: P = 0.070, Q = 0.14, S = 0.030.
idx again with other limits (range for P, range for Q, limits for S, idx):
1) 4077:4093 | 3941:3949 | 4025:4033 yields 0.04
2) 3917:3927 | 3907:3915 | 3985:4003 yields 0.04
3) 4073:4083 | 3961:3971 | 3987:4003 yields -0.04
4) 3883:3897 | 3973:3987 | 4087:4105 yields 0.04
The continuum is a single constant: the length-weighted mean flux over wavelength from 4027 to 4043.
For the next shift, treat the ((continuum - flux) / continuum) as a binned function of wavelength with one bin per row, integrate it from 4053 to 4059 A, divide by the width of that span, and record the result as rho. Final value -0.03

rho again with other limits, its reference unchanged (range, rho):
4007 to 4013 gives 0.03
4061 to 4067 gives 0.04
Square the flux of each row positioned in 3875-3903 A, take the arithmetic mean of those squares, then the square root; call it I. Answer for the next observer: 1.56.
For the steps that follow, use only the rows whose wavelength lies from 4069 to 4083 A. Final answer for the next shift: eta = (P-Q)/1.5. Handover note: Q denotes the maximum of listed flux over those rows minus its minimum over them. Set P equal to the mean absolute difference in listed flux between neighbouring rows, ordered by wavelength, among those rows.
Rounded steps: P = 0.04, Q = 0.14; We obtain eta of -0.07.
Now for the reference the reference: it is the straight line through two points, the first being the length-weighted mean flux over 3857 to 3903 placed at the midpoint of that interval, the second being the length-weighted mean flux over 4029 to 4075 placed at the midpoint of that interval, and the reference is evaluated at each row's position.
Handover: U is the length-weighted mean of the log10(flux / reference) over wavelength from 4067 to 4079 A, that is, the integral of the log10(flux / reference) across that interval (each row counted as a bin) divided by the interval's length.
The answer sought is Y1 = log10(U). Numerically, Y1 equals -2.2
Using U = 0.0066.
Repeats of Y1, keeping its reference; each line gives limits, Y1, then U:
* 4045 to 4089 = -1.9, 0.0131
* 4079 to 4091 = -1.4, 0.0392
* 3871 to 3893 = -1.9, 0.0139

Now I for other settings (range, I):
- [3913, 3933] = 1.48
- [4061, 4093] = 1.35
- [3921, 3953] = 1.44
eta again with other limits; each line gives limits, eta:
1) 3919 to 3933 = -0.04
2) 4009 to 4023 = -0.13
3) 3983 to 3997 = -0.19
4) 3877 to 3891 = -0.10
